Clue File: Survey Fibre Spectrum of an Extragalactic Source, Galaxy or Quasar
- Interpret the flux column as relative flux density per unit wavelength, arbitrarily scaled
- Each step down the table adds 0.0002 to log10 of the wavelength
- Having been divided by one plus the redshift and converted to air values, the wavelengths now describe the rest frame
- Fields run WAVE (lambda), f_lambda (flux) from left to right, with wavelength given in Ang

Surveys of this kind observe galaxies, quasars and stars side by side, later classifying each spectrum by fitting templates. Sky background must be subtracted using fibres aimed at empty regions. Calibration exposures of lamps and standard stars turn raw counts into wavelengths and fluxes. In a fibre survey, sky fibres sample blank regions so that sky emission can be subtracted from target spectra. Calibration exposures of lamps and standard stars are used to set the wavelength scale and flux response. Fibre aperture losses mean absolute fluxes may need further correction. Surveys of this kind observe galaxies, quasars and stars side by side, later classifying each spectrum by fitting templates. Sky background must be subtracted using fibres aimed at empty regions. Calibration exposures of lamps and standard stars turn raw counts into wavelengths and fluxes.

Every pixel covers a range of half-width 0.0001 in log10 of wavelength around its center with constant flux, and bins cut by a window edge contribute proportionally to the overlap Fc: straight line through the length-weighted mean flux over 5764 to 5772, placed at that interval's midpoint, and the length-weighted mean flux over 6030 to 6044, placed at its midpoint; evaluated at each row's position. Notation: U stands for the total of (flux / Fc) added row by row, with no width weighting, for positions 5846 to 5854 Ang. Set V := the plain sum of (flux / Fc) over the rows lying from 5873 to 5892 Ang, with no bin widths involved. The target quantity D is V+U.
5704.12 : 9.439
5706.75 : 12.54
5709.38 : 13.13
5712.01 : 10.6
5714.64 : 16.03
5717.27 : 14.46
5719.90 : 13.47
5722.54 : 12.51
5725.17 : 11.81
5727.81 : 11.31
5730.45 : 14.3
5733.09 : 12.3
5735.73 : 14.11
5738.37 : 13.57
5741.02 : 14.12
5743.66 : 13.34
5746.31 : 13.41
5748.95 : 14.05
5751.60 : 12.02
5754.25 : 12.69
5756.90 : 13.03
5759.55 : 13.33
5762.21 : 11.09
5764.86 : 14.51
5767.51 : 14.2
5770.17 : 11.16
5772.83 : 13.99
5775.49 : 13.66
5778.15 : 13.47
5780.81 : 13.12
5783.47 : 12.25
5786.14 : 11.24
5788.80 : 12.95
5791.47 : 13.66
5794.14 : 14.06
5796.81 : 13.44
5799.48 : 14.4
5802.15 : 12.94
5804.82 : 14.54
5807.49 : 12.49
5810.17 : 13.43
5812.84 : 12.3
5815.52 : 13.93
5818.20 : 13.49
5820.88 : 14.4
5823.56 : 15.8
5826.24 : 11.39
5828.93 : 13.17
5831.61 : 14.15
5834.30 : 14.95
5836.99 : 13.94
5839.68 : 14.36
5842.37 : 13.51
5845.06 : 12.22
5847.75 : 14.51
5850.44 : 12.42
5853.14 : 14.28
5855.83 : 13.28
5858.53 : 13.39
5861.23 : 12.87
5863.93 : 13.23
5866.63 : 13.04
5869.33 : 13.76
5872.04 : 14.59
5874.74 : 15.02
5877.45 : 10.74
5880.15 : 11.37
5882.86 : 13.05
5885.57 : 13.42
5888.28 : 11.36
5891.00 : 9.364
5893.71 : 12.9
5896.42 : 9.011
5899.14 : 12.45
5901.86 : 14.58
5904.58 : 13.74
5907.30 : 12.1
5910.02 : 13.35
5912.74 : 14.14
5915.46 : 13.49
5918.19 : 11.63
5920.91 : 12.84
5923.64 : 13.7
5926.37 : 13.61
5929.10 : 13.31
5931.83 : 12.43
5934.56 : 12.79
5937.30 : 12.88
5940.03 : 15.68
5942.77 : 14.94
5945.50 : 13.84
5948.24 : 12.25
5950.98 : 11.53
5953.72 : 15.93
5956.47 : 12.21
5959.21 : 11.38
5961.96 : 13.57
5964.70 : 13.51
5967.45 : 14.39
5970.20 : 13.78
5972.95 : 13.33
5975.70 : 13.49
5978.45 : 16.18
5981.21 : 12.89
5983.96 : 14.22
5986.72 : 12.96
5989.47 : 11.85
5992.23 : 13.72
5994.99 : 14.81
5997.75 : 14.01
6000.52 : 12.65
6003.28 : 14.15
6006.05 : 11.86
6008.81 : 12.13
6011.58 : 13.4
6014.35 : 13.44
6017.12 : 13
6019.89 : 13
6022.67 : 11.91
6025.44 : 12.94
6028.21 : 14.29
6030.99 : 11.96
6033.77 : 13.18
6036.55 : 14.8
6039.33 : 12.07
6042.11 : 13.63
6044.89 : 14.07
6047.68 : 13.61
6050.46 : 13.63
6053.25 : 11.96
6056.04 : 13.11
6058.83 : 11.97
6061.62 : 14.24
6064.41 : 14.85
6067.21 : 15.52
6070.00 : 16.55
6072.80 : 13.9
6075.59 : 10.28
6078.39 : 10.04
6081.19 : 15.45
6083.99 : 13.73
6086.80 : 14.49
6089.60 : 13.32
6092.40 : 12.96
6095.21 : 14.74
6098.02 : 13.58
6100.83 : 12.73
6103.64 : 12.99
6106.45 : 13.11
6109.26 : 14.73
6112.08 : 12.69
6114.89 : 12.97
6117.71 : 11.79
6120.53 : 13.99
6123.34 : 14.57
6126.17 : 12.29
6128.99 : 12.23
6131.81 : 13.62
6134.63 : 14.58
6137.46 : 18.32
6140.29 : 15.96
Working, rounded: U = 3.1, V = 6.4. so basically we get 9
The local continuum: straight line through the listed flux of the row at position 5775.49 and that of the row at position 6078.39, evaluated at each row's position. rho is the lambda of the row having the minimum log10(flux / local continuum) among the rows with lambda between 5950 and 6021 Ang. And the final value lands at 5959.21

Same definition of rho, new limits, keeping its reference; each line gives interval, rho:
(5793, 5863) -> 5826.24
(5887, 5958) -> 5896.42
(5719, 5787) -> 5727.81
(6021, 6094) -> 6078.39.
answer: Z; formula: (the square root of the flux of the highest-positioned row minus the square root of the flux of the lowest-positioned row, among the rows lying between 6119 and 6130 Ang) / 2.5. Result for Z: -0.097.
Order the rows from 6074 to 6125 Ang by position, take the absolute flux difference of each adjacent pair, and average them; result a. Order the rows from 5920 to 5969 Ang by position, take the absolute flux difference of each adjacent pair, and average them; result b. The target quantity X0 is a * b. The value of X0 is 1.62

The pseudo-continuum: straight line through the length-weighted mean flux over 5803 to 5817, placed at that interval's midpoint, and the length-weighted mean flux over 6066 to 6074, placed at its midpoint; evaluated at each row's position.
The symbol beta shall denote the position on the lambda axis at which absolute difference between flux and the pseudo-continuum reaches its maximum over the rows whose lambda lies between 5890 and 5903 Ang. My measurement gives 5896.42 Ang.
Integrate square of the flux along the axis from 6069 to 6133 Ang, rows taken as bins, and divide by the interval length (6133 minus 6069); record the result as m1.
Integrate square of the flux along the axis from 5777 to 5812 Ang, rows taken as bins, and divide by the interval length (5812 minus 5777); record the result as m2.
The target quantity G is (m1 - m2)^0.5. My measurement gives 2.0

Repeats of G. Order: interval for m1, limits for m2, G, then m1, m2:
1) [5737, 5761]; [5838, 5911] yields 2.9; 177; 168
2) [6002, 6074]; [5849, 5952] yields 3.4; 182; 170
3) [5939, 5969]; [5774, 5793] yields 4.2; 186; 168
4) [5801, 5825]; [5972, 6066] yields 3.1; 189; 179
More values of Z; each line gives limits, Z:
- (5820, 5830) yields -0.066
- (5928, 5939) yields -0.024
